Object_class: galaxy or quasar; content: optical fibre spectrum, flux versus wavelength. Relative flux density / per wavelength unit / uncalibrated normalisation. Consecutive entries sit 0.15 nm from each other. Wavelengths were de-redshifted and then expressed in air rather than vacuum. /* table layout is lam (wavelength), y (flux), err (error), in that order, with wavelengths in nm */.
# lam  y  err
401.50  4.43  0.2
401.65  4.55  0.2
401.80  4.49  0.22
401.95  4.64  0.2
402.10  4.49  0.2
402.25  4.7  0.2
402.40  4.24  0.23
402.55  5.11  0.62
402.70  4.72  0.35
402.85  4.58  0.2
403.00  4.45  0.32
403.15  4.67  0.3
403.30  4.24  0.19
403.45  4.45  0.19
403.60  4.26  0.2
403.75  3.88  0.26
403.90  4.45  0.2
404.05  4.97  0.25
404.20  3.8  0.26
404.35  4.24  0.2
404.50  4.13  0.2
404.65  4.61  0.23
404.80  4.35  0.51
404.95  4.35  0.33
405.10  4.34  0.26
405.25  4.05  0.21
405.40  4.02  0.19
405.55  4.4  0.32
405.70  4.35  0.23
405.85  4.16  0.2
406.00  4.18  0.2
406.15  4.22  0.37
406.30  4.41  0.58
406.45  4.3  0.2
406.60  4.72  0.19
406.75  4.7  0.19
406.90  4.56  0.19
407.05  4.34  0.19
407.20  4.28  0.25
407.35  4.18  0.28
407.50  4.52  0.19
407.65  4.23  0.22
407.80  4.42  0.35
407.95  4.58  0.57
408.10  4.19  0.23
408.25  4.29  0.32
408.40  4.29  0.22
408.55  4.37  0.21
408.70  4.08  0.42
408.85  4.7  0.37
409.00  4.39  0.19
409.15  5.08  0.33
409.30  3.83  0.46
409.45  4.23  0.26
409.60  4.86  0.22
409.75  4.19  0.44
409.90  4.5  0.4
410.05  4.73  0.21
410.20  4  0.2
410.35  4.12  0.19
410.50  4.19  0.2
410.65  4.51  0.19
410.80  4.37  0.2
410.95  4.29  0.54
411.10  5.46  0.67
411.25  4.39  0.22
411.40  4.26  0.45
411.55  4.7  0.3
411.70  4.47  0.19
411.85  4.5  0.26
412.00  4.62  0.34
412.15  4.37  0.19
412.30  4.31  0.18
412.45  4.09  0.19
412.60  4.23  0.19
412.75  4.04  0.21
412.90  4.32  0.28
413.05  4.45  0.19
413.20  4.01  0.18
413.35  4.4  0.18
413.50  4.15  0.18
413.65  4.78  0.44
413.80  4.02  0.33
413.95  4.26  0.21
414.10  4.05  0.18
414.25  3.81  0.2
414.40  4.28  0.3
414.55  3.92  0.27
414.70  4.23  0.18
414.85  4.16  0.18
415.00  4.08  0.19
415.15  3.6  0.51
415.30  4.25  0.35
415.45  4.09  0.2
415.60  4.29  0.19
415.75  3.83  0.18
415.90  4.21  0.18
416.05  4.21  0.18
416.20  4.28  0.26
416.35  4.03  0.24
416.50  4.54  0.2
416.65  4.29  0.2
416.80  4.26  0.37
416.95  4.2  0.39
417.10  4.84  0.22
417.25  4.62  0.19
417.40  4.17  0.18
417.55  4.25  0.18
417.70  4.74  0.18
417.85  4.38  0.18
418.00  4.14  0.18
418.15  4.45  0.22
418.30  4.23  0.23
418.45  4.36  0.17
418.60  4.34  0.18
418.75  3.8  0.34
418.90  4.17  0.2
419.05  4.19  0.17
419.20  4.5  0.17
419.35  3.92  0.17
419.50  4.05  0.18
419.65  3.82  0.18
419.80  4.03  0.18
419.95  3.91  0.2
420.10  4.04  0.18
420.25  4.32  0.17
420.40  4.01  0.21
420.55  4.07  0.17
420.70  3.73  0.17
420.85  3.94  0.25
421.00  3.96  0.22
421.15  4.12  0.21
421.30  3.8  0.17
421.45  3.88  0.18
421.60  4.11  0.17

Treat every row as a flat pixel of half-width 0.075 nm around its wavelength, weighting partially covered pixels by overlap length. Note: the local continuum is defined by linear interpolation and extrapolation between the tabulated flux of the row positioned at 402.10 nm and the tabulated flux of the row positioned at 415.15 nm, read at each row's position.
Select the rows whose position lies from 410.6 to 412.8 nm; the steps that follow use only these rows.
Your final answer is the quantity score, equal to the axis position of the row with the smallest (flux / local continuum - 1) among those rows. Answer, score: 412.75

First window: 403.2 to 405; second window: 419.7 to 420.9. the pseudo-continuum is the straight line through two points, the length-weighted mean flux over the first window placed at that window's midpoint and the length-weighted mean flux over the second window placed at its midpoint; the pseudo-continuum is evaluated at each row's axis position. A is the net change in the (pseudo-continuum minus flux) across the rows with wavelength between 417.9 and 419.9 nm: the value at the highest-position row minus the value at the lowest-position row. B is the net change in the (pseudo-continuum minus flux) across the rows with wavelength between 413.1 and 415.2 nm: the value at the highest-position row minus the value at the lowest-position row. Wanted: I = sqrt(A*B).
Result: 0.17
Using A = 0.08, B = 0.37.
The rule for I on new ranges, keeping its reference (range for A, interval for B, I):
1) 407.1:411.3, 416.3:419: 0.19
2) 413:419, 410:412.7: 0.27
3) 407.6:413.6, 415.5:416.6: 0.09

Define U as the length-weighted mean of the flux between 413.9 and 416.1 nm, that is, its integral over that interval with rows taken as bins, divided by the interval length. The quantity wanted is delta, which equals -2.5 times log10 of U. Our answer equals -1.53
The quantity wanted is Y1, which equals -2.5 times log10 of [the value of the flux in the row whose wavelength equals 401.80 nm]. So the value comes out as -1.63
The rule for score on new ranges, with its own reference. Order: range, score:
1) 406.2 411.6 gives 409.30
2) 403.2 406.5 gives 404.20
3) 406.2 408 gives 407.35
